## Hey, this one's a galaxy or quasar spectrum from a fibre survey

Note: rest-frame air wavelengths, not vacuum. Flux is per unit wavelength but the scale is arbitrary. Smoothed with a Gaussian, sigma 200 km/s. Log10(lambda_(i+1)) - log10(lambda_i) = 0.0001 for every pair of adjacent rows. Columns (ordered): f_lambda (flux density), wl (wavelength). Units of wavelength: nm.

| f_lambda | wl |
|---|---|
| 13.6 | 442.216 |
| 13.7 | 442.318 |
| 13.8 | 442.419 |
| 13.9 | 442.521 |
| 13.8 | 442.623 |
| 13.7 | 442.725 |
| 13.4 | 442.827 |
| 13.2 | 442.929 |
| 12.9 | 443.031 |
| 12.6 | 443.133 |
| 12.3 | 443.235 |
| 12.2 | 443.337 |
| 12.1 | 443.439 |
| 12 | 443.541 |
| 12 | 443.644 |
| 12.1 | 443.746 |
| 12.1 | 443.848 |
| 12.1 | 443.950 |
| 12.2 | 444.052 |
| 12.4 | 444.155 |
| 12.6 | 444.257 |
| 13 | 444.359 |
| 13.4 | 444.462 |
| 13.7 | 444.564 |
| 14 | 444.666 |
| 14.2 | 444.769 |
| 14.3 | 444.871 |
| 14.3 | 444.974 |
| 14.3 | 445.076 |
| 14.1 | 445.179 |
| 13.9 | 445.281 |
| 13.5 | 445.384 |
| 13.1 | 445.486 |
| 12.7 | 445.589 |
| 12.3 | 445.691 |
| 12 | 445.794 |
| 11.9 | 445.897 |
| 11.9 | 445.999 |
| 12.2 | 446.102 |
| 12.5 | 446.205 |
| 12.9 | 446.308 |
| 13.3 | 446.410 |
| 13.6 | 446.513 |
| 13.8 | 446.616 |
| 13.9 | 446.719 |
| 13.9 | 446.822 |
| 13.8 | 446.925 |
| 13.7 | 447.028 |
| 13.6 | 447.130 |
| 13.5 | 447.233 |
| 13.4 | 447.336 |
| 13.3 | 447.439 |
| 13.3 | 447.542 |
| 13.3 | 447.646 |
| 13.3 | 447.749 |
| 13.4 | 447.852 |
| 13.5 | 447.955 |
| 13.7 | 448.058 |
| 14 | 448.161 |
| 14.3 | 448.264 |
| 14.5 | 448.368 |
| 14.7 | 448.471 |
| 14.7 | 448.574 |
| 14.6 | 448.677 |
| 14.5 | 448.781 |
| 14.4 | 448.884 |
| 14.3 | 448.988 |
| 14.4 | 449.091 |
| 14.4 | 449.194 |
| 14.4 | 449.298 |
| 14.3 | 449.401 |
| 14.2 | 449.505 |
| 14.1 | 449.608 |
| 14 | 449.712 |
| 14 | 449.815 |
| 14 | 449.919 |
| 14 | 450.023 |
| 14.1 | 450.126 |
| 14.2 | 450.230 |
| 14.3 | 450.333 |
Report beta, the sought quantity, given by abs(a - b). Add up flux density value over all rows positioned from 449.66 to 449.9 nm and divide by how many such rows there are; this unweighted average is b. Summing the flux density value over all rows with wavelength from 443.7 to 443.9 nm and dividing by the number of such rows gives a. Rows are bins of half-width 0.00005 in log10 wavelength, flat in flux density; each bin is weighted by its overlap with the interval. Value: 1.90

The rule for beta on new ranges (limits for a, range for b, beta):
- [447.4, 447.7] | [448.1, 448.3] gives 0.85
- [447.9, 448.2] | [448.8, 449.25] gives 0.64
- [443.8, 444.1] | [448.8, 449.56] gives 2.21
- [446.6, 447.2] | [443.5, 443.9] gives 1.73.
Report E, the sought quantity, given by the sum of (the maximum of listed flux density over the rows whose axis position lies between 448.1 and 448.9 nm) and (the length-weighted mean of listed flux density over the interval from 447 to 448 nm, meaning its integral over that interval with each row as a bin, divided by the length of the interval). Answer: 28.1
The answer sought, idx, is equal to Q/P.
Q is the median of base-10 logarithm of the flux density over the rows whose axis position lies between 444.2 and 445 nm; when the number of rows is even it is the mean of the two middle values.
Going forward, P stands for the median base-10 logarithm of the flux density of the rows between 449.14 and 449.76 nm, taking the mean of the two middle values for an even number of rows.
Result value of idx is 0.989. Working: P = 1.15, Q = 1.14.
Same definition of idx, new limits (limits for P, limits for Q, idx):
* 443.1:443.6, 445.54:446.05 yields 0.993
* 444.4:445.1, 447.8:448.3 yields 0.986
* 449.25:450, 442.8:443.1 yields 0.975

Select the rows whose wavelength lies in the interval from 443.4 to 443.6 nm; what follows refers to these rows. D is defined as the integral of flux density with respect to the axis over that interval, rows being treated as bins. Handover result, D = 2.4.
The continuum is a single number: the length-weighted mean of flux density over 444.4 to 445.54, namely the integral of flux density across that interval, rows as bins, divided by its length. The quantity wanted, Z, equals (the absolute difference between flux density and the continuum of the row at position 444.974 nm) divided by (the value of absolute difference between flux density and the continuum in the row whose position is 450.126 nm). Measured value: 2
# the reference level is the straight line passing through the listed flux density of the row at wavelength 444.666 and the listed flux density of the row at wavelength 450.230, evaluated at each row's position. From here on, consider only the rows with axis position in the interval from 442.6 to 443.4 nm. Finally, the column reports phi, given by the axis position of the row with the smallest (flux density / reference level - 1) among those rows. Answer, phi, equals 443.337 nm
